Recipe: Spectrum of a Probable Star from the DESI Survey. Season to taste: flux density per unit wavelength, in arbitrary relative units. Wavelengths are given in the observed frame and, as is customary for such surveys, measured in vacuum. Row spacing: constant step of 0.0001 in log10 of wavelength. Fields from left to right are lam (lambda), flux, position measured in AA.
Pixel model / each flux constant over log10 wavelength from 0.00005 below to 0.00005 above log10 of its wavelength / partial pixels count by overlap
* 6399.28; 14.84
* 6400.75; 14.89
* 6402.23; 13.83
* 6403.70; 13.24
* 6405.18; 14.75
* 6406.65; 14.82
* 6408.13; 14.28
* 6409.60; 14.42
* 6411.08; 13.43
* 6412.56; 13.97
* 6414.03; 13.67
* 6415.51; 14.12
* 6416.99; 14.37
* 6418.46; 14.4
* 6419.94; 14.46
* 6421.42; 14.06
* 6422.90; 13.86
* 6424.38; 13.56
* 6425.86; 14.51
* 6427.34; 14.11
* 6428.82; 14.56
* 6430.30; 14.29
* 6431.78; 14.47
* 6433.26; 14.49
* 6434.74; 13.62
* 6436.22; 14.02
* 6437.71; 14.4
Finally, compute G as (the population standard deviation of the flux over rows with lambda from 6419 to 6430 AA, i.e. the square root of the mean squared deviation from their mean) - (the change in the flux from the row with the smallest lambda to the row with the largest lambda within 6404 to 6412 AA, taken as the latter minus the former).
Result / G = 1.67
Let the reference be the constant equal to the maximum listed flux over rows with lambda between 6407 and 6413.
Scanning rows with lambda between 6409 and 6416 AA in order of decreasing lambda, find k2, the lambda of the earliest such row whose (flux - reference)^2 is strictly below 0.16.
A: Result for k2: 6415.51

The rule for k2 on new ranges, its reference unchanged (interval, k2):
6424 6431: 6430.30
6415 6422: 6421.42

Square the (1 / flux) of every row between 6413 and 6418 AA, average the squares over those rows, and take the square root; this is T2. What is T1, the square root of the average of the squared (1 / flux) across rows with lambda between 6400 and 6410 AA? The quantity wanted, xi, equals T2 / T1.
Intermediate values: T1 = 0.0700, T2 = 0.0712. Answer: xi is 1.017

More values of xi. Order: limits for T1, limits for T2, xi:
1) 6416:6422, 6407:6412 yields 1.021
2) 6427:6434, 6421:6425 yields 1.040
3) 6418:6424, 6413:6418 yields 1.010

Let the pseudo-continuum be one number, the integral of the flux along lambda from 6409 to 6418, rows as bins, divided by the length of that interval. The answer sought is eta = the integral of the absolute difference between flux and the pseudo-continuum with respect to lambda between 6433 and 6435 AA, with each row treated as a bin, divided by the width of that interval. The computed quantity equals 0.44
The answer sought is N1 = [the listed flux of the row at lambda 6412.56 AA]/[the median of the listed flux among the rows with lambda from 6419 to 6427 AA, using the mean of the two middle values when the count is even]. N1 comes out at 0.99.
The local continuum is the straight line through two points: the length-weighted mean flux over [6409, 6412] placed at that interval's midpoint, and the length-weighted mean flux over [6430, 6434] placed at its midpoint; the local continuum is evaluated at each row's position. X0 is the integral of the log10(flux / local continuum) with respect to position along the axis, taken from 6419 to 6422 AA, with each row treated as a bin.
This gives 0.013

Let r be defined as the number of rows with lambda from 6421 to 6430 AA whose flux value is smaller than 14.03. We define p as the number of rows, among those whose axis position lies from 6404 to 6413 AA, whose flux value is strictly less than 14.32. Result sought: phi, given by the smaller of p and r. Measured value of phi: 2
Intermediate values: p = 3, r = 2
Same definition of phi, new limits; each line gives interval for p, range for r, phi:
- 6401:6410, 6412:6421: 2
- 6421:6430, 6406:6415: 3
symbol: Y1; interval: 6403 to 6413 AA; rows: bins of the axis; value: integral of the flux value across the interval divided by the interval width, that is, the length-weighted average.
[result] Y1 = 14.1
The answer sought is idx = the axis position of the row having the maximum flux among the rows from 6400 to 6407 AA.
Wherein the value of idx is 6400.75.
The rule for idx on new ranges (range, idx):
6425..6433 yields 6428.82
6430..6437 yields 6433.26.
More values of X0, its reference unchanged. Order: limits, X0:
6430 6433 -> -0.001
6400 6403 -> 0.066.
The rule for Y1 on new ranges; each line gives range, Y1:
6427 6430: 14.4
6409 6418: 14.0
